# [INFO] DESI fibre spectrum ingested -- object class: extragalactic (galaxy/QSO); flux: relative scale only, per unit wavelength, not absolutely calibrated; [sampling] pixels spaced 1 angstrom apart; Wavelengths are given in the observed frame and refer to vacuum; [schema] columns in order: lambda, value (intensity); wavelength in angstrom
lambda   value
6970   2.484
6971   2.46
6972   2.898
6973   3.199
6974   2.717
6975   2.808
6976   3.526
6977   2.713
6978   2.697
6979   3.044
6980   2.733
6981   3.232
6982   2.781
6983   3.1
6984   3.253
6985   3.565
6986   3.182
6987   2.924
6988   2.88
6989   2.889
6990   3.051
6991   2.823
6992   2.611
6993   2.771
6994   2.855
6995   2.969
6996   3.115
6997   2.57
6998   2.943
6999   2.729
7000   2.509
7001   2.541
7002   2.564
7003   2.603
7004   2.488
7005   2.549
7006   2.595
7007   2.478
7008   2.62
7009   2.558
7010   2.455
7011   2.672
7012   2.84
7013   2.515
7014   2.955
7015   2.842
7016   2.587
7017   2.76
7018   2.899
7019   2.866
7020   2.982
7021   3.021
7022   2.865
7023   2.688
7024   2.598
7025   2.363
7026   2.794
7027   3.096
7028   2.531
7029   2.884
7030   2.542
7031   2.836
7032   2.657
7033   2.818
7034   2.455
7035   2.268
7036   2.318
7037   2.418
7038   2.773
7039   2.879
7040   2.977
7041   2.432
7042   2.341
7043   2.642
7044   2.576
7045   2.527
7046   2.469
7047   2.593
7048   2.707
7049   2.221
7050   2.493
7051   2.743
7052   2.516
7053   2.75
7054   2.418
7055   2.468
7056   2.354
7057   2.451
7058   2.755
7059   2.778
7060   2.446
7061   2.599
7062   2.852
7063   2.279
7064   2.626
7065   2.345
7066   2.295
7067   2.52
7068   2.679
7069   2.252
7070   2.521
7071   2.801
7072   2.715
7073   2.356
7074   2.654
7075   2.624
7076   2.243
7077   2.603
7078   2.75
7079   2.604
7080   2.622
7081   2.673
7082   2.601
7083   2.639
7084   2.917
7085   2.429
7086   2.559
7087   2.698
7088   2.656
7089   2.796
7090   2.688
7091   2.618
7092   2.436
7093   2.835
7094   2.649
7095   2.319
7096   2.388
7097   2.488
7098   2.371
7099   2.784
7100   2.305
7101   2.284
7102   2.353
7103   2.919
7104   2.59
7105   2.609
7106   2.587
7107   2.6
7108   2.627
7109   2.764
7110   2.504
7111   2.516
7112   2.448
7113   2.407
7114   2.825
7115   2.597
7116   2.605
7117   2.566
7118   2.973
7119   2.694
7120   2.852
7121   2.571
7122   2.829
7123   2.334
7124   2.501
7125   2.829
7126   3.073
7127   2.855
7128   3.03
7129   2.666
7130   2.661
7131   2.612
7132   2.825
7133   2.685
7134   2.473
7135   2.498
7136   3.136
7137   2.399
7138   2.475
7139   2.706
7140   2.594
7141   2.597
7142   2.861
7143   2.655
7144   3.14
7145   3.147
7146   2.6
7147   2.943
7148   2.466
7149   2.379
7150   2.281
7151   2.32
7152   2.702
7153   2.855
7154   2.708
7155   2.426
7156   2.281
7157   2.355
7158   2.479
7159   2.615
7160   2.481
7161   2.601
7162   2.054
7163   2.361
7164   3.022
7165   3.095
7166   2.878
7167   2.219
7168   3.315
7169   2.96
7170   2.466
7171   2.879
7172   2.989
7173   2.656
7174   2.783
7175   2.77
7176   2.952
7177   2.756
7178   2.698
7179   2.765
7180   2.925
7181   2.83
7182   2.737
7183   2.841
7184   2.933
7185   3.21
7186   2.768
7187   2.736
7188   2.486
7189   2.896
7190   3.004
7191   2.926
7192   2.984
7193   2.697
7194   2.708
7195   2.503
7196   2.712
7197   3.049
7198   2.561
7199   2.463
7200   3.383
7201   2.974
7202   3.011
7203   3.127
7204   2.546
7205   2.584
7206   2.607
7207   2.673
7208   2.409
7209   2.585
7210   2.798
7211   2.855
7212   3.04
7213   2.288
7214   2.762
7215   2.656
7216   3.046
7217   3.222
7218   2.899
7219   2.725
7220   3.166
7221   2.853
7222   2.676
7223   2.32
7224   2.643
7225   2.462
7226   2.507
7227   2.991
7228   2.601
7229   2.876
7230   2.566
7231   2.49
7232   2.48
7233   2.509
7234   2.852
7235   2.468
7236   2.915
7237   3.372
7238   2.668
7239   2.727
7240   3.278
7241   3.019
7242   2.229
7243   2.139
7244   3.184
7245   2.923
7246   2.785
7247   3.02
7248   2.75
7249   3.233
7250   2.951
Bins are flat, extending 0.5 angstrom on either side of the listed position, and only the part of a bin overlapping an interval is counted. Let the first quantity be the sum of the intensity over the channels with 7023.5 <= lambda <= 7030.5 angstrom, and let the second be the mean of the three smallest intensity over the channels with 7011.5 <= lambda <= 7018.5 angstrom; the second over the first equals 0.139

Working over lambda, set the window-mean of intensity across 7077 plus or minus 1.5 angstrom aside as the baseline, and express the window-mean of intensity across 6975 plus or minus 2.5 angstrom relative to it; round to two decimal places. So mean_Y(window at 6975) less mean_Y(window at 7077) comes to 0.46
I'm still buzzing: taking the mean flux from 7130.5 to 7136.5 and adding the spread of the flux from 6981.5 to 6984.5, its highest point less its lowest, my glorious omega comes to 3.18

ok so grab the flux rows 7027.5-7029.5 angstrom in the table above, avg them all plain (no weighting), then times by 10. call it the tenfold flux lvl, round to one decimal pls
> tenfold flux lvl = 27.1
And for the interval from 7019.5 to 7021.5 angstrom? 30.0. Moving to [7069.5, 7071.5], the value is 26.6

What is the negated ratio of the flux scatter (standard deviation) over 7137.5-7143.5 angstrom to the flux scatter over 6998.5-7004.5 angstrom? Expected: -1.5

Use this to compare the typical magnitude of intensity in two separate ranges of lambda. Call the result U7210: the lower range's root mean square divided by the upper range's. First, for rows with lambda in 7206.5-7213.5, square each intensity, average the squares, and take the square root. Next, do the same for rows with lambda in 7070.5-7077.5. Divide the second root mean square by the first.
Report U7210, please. 0.96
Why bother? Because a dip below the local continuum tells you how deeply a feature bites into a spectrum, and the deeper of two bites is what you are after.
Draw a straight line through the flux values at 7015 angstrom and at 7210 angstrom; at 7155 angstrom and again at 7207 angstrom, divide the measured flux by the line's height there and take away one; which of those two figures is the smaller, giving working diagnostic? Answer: -0.14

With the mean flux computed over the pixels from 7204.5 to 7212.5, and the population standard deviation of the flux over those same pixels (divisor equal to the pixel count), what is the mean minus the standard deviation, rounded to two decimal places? 2.51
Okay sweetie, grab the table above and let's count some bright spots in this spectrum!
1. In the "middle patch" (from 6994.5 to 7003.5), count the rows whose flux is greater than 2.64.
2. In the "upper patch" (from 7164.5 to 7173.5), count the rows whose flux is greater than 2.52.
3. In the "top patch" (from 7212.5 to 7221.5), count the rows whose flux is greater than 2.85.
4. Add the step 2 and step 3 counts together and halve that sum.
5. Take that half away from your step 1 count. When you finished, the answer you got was -2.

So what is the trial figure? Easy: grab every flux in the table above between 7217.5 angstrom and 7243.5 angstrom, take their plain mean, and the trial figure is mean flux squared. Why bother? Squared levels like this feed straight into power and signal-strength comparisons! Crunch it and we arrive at 7.3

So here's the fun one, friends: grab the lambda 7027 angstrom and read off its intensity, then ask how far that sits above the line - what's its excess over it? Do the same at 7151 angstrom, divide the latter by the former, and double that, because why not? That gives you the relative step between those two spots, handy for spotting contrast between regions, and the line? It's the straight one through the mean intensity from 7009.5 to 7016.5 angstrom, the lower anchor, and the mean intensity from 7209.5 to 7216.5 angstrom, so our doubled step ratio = -2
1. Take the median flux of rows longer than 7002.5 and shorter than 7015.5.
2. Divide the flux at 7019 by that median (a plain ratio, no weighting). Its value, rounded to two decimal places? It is 1.10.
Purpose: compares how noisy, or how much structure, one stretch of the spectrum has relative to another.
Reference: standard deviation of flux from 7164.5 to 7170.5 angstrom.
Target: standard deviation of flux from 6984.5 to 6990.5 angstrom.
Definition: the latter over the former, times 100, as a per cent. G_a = 65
